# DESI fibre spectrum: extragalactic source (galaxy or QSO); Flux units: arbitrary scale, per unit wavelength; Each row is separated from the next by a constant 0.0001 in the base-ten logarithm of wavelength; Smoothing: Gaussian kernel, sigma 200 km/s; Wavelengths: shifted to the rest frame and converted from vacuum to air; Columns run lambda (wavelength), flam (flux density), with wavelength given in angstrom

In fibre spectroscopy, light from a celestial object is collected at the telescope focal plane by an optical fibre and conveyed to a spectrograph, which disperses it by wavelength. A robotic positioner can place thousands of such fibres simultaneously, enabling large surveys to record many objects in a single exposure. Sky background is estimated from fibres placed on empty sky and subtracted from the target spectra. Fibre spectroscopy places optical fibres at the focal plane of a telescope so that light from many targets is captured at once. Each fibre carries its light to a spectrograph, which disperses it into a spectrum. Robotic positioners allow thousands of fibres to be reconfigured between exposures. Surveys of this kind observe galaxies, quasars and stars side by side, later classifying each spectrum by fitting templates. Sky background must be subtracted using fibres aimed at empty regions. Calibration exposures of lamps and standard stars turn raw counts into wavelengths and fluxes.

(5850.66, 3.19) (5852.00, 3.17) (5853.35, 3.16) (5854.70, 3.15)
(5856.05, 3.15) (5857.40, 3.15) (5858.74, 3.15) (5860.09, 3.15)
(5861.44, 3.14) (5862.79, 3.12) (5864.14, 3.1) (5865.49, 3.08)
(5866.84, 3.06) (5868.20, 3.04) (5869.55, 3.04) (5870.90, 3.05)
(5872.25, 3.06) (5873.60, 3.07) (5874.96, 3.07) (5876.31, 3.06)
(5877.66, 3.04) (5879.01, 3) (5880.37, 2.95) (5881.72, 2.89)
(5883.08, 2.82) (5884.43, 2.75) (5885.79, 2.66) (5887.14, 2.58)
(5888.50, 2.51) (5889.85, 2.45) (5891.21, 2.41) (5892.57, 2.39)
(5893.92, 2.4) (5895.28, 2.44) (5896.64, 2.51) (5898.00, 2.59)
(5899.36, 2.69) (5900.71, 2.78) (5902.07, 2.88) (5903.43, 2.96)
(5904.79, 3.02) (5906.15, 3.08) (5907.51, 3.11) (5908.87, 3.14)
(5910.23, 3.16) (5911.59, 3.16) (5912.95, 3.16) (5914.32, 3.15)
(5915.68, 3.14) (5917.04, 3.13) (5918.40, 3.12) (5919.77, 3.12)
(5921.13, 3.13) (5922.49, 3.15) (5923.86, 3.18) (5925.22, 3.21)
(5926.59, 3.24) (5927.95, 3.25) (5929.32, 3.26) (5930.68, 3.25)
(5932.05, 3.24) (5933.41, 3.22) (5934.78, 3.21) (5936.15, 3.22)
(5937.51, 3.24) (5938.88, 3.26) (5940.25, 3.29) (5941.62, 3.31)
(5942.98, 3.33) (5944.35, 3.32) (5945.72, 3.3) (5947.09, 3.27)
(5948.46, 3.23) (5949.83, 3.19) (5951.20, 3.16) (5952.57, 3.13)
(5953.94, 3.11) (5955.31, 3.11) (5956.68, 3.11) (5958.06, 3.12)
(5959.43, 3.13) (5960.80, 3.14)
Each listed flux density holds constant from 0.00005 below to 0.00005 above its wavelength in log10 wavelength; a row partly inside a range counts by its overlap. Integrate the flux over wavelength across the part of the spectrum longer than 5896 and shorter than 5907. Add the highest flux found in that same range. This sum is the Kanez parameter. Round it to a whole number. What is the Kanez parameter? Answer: 34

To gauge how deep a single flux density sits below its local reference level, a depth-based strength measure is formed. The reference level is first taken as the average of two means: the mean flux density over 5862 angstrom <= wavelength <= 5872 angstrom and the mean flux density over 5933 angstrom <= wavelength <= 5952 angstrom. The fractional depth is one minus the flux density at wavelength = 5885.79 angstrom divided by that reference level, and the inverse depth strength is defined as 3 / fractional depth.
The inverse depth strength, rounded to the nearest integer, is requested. 19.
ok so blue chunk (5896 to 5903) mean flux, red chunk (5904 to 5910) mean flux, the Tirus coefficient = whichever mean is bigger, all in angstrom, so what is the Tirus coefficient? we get 3.09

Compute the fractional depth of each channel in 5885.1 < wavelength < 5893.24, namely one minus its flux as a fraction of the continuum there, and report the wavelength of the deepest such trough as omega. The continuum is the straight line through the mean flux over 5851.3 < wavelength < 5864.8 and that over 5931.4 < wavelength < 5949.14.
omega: 5892.57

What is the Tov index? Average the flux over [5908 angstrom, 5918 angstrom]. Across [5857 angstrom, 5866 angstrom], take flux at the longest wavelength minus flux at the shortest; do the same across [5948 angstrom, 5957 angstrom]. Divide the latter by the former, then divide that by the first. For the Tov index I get 0.54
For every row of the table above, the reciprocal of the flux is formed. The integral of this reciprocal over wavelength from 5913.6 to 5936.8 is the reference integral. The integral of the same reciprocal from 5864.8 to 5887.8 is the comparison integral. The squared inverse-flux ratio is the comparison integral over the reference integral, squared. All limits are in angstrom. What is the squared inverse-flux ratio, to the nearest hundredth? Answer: 1.15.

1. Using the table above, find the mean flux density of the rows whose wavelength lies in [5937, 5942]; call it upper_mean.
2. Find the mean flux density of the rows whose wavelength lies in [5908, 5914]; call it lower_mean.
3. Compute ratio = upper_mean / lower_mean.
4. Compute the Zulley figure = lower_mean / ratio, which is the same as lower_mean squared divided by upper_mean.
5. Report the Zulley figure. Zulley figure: 3.04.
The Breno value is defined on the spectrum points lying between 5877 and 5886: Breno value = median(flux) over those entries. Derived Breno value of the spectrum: 2.89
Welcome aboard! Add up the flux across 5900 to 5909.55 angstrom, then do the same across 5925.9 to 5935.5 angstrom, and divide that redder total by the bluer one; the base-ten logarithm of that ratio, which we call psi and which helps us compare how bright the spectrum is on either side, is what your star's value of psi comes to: 0.036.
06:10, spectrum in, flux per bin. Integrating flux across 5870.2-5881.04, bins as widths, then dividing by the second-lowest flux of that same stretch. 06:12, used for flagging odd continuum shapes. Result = 11.0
